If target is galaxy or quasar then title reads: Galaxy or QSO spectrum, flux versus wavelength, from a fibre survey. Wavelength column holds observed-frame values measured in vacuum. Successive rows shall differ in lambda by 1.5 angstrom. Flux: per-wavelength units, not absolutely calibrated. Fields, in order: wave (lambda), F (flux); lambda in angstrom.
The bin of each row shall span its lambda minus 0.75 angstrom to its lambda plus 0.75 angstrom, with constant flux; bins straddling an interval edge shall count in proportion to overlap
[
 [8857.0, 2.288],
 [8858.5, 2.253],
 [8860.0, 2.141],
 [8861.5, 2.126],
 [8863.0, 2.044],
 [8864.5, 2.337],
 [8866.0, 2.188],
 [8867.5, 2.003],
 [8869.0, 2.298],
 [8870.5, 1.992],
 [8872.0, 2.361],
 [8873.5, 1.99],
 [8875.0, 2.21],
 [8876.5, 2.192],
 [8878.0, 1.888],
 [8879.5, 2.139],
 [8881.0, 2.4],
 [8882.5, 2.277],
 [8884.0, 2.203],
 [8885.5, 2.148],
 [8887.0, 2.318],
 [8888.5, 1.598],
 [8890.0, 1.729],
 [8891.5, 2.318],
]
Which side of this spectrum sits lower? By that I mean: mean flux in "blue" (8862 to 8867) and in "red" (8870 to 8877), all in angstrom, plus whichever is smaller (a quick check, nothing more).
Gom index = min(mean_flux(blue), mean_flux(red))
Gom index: 2.15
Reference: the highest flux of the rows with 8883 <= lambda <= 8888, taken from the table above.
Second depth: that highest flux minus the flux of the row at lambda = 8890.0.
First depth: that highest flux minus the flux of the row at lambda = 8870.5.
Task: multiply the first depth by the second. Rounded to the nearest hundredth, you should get 0.19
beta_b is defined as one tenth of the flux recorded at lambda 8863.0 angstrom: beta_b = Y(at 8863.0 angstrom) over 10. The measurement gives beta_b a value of 0.204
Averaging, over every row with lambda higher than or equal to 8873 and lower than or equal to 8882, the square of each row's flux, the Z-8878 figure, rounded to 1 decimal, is 4.6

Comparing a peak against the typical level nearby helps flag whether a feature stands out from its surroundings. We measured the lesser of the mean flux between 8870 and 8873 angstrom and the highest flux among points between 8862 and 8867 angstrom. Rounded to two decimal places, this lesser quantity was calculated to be 2.18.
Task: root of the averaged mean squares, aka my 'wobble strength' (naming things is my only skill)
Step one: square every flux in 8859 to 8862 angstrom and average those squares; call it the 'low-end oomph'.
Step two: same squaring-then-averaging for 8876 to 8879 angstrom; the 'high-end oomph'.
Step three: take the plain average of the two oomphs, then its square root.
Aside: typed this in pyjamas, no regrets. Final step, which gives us 2.09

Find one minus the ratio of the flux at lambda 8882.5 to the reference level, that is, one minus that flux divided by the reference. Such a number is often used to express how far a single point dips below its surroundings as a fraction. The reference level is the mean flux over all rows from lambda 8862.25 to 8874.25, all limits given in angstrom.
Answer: -0.058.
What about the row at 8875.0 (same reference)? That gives -0.027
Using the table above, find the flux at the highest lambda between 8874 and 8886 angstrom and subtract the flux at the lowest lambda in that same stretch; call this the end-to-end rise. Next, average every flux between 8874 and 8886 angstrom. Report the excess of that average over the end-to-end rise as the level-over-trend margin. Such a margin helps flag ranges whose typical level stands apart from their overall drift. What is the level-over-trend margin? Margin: 2.24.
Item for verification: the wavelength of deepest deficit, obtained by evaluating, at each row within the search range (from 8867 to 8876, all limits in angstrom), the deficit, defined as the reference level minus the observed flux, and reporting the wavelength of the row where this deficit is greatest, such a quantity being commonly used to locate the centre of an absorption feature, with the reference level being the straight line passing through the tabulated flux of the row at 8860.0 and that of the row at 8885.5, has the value 8873.5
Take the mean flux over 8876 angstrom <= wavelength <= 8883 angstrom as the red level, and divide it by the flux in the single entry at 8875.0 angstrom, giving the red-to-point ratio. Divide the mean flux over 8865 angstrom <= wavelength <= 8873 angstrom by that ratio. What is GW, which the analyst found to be 2.20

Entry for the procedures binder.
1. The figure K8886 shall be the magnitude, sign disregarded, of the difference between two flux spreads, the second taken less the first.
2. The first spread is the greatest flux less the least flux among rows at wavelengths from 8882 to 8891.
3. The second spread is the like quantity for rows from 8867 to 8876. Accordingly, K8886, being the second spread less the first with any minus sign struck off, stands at 0.35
